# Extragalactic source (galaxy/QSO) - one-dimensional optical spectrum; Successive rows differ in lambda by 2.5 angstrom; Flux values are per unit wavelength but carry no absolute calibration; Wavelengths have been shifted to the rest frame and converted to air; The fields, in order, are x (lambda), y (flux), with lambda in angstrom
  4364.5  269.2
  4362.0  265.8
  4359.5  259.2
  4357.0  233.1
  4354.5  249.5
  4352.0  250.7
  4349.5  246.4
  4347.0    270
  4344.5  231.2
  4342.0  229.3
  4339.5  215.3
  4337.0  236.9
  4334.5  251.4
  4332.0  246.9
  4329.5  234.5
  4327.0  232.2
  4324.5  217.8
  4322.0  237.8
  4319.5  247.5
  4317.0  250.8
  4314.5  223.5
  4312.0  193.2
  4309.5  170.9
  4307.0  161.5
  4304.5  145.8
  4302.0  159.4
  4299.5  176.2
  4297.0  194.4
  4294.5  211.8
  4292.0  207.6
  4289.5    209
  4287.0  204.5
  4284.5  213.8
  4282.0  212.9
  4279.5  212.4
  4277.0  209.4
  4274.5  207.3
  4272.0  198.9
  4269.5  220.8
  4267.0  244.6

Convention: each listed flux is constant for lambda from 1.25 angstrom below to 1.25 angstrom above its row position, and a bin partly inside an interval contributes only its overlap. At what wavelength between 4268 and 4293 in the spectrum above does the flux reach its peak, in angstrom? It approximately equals 4269.5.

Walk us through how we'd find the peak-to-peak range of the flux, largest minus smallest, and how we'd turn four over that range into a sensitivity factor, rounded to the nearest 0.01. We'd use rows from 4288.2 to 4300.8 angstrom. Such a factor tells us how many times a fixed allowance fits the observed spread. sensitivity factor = 0.11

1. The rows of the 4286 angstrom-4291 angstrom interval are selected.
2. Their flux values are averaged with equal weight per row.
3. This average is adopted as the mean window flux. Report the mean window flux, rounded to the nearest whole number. 207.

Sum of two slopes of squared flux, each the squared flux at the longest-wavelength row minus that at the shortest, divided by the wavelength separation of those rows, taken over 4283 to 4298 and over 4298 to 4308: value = -1295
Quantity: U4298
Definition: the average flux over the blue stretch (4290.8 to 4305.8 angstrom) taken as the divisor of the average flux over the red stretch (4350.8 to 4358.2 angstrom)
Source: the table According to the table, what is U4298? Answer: 1.34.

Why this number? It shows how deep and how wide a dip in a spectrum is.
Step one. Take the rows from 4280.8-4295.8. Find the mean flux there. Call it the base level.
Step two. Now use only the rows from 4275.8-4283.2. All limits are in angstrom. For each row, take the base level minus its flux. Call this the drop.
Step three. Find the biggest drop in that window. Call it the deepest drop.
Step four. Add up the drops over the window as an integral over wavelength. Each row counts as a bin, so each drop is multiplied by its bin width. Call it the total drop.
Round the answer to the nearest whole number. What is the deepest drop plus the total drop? -12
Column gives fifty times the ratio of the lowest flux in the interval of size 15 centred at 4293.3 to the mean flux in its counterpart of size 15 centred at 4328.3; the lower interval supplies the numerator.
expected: 37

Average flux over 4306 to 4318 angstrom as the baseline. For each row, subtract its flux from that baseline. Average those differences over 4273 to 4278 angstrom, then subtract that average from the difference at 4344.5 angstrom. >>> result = -23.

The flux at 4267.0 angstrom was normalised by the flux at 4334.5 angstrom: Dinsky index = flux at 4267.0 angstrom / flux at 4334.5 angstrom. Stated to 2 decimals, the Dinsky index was 0.97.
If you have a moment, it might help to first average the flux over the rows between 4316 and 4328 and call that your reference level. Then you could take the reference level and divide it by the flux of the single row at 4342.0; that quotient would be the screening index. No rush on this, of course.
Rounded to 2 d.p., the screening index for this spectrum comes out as 1.03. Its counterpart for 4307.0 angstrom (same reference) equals 1.47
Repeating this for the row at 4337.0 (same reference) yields 1.00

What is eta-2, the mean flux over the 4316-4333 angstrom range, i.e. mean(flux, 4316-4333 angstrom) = 238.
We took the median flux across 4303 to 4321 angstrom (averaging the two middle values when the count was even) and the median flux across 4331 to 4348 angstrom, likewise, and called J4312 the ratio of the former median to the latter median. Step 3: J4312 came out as 0.82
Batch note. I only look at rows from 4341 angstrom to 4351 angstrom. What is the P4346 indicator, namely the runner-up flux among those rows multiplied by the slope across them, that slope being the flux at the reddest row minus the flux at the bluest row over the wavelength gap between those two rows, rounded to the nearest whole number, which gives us 562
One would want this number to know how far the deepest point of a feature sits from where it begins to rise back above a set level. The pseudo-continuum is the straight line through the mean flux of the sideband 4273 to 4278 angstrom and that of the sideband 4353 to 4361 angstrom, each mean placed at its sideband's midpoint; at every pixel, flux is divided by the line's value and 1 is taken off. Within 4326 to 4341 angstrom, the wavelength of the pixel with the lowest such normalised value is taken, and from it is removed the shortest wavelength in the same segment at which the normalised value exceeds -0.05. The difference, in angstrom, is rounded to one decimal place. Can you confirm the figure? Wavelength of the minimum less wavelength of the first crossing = 12.5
